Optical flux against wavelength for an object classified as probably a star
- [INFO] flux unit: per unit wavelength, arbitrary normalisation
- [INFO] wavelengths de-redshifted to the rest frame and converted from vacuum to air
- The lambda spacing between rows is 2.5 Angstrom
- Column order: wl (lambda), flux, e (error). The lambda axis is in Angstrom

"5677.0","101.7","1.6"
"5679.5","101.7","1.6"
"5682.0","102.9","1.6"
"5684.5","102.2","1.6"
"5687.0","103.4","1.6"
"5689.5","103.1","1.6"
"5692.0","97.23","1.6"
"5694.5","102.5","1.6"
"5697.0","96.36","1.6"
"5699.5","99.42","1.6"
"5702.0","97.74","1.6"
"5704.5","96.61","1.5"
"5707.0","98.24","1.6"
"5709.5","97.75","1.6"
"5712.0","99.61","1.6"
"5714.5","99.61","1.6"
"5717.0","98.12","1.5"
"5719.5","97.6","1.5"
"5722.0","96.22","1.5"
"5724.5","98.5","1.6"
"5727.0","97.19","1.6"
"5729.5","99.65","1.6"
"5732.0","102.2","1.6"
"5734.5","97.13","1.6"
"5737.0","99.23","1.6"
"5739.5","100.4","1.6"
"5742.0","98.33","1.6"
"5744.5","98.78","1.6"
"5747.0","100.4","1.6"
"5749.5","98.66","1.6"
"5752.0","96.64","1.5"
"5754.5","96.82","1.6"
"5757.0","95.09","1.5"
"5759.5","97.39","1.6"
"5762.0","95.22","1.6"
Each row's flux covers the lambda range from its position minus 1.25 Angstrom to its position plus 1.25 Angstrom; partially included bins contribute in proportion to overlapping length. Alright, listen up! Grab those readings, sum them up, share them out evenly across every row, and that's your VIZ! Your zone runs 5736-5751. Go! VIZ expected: 99.3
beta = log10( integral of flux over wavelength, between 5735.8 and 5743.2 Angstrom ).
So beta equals 2.87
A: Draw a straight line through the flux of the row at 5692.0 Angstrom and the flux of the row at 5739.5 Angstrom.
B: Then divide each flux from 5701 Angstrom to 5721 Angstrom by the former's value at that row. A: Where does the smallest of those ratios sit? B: 5704.5 Angstrom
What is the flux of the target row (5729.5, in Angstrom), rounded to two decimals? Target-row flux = 99.65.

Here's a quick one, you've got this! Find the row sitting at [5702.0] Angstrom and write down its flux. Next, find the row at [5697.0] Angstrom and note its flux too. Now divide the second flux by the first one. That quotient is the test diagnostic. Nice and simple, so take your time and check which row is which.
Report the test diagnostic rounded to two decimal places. 0.99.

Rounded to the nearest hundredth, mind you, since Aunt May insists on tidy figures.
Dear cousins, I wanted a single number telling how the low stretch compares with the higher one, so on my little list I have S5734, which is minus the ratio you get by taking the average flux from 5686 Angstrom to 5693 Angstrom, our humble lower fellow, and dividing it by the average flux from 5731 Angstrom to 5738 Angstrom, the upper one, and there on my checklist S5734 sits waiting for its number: -1.02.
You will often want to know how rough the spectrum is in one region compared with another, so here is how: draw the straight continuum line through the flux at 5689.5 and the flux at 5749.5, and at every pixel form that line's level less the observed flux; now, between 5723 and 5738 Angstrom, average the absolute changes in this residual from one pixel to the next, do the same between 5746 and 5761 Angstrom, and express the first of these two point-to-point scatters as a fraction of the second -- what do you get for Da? 1.76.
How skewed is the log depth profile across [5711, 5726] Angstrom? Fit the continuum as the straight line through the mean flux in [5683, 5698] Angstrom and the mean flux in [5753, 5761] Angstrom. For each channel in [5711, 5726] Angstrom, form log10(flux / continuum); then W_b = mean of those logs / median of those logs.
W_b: 1.4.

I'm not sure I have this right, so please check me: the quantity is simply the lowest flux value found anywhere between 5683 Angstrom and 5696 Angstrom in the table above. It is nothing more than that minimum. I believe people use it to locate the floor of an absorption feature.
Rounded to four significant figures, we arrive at 97.23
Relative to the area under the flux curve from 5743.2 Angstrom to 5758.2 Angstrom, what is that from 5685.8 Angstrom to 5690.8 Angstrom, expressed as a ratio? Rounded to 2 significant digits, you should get 0.35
